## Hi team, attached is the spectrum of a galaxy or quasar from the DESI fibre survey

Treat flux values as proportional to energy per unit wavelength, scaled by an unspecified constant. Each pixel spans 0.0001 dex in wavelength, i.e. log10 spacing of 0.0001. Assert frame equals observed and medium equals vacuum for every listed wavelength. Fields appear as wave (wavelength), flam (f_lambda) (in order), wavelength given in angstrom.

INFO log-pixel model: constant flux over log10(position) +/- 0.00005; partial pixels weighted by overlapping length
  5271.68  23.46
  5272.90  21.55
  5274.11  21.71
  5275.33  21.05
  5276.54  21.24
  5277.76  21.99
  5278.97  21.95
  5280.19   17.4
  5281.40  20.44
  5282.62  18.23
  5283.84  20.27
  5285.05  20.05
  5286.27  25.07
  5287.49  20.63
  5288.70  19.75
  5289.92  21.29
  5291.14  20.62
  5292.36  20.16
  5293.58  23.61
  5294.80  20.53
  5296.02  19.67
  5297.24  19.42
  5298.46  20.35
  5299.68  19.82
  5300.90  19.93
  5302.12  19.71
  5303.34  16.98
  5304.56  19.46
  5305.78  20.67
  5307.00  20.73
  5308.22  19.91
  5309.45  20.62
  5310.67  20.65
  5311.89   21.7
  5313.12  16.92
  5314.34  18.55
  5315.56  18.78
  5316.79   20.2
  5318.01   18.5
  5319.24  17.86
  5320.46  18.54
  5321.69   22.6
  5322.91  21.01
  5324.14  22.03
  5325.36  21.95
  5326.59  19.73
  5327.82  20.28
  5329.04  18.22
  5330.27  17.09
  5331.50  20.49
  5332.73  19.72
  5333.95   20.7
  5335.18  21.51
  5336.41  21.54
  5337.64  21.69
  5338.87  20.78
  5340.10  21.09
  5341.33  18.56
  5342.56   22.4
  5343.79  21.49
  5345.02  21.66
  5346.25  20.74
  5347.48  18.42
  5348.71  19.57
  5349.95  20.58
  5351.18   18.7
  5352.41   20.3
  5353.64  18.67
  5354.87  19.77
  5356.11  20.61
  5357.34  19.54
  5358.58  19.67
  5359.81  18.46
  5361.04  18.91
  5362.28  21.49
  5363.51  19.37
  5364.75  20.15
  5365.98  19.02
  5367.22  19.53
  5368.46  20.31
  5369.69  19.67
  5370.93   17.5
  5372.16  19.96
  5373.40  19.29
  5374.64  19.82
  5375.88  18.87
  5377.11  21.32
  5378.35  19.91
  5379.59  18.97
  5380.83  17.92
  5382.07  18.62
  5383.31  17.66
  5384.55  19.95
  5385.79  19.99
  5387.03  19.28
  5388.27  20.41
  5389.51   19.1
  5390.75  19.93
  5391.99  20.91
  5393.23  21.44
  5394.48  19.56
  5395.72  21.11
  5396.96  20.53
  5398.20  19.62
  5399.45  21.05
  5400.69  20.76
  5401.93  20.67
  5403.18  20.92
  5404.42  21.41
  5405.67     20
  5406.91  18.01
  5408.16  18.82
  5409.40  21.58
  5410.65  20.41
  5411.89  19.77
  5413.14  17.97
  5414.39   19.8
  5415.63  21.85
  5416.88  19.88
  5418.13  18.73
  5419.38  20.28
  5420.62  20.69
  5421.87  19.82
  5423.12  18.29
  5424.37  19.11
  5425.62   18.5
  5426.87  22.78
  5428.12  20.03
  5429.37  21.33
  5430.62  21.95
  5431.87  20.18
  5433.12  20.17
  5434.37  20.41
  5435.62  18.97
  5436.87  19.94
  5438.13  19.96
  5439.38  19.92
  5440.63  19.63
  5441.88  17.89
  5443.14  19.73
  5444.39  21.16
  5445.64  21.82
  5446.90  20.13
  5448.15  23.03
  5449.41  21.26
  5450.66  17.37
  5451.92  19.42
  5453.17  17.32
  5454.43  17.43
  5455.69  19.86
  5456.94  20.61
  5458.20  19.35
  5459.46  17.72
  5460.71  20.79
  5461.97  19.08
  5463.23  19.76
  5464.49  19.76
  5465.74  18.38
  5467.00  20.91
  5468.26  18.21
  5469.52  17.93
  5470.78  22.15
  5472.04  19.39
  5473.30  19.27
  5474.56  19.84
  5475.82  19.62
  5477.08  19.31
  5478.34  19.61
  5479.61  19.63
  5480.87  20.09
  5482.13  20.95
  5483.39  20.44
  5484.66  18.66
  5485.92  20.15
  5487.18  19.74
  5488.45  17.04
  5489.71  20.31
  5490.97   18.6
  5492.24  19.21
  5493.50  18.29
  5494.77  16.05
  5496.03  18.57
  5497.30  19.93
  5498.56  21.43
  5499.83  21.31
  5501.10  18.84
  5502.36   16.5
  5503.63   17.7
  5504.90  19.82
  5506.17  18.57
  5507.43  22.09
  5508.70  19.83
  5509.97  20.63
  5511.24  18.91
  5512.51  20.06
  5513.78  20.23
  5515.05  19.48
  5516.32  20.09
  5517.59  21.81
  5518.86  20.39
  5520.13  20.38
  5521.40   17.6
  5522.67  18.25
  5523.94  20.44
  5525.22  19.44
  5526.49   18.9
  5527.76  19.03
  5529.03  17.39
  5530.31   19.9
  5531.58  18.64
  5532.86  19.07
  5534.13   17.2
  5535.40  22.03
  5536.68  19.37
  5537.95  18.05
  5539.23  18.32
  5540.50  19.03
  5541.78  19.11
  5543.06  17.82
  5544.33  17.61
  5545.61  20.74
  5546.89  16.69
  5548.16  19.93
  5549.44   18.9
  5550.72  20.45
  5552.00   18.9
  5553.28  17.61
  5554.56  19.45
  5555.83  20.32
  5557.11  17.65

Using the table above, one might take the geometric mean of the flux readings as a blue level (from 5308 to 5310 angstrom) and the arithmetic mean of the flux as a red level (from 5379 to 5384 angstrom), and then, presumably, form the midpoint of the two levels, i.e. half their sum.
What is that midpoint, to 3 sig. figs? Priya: 19.3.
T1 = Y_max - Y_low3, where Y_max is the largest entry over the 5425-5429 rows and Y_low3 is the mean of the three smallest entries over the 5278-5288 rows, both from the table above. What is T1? 4.2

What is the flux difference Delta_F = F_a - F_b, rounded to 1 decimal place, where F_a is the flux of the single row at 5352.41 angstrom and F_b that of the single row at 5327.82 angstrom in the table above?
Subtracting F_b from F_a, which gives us 0.0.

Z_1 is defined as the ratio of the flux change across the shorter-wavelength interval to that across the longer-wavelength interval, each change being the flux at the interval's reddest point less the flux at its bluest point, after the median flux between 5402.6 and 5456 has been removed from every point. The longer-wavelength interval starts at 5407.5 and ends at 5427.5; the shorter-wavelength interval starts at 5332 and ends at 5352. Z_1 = -0.3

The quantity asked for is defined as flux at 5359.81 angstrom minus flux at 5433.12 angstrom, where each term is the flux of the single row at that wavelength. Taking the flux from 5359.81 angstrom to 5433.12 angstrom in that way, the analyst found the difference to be -1.7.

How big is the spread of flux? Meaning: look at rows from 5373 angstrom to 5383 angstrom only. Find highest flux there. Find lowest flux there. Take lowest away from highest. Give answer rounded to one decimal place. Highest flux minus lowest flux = 3.4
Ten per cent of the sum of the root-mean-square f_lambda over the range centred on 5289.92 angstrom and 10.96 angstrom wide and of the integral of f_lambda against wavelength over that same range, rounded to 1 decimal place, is 25.5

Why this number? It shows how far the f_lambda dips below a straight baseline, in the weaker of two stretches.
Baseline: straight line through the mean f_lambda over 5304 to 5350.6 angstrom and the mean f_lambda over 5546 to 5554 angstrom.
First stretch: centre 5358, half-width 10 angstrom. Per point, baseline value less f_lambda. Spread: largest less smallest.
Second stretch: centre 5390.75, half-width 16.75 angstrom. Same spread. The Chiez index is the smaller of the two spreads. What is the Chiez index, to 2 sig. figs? 3.0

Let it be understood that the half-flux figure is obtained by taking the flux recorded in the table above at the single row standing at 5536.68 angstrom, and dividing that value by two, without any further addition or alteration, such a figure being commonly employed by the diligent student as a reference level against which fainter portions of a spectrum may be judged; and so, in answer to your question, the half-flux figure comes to 9.7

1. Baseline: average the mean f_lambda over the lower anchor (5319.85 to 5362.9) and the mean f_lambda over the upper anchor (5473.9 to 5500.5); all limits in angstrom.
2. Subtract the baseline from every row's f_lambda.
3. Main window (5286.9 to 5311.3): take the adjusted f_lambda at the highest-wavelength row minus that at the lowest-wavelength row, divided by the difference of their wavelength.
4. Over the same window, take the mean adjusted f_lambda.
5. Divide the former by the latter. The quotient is 0.0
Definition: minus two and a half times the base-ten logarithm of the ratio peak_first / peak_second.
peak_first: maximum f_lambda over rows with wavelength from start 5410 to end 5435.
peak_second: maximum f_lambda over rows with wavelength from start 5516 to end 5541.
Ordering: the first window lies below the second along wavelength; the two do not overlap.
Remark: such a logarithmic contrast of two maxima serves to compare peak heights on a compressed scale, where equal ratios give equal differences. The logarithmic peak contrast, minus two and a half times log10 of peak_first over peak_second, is -0.04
